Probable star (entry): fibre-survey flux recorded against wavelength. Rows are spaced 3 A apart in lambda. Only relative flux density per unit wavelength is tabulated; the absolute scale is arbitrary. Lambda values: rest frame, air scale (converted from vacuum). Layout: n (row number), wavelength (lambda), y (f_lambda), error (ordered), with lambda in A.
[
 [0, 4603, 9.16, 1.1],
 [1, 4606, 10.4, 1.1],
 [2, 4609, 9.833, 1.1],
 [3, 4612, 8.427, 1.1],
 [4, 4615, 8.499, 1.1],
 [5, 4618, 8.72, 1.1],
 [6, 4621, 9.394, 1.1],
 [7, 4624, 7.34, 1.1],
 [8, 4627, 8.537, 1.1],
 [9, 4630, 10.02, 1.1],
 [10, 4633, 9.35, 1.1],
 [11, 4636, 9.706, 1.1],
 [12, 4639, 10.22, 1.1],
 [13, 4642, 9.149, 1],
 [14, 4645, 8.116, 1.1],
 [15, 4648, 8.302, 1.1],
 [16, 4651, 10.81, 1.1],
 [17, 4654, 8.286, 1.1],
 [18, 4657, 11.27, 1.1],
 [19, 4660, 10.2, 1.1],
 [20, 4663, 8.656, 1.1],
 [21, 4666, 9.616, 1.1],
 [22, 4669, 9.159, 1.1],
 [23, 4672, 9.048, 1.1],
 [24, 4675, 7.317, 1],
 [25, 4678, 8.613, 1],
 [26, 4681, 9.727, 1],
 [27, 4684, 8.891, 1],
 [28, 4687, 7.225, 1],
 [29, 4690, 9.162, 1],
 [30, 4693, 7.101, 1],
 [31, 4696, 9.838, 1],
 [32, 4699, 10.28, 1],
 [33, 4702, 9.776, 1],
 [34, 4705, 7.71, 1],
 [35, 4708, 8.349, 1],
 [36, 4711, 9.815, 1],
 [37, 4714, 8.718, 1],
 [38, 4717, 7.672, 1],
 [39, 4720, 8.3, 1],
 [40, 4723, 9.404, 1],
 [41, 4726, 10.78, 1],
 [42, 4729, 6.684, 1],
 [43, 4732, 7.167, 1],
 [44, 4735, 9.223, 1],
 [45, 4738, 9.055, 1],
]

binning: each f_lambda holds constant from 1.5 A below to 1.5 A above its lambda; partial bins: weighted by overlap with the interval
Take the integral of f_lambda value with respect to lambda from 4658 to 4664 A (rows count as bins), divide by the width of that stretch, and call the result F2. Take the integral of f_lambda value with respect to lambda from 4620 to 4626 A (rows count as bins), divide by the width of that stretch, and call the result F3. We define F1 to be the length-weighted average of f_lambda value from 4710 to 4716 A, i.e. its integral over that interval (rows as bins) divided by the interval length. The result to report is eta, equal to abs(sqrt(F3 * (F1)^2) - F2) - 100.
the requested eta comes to -83.5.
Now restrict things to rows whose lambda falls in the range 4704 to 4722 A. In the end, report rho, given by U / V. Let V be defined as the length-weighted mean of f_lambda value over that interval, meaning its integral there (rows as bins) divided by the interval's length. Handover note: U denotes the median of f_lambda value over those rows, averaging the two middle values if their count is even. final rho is 0.98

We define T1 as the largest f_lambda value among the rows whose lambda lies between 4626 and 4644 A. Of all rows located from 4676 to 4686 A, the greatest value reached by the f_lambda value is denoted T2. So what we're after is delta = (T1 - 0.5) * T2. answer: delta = 95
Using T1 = 10.22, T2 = 9.727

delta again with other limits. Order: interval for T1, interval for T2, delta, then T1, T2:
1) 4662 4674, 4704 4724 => 89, 9.616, 9.815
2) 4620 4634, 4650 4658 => 107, 10.02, 11.27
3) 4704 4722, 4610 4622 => 88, 9.815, 9.394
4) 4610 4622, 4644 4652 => 96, 9.394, 10.81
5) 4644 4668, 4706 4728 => 116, 11.27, 10.78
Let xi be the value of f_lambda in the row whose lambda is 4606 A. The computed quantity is 10.4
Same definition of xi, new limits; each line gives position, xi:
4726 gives 10.78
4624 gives 7.34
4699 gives 10.28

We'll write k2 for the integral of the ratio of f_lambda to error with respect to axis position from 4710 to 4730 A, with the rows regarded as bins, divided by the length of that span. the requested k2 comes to 8.8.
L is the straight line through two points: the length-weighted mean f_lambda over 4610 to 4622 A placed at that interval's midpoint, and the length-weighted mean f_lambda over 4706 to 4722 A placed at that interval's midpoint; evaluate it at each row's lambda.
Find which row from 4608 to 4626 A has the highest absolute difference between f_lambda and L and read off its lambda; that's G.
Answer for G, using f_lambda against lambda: 4624 A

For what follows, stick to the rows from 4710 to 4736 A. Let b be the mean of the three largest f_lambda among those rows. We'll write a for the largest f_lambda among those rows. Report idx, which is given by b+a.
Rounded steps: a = 10.78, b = 10.0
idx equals 20.8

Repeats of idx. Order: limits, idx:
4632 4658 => 22.0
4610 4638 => 19.7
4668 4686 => 19.0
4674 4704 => 20.2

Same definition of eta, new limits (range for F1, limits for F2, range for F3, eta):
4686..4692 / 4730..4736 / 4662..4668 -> -83.2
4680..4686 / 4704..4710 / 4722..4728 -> -79.6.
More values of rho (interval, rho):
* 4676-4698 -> 1.03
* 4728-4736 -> 0.94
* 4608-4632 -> 0.98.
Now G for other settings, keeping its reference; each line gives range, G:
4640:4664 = 4657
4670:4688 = 4687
